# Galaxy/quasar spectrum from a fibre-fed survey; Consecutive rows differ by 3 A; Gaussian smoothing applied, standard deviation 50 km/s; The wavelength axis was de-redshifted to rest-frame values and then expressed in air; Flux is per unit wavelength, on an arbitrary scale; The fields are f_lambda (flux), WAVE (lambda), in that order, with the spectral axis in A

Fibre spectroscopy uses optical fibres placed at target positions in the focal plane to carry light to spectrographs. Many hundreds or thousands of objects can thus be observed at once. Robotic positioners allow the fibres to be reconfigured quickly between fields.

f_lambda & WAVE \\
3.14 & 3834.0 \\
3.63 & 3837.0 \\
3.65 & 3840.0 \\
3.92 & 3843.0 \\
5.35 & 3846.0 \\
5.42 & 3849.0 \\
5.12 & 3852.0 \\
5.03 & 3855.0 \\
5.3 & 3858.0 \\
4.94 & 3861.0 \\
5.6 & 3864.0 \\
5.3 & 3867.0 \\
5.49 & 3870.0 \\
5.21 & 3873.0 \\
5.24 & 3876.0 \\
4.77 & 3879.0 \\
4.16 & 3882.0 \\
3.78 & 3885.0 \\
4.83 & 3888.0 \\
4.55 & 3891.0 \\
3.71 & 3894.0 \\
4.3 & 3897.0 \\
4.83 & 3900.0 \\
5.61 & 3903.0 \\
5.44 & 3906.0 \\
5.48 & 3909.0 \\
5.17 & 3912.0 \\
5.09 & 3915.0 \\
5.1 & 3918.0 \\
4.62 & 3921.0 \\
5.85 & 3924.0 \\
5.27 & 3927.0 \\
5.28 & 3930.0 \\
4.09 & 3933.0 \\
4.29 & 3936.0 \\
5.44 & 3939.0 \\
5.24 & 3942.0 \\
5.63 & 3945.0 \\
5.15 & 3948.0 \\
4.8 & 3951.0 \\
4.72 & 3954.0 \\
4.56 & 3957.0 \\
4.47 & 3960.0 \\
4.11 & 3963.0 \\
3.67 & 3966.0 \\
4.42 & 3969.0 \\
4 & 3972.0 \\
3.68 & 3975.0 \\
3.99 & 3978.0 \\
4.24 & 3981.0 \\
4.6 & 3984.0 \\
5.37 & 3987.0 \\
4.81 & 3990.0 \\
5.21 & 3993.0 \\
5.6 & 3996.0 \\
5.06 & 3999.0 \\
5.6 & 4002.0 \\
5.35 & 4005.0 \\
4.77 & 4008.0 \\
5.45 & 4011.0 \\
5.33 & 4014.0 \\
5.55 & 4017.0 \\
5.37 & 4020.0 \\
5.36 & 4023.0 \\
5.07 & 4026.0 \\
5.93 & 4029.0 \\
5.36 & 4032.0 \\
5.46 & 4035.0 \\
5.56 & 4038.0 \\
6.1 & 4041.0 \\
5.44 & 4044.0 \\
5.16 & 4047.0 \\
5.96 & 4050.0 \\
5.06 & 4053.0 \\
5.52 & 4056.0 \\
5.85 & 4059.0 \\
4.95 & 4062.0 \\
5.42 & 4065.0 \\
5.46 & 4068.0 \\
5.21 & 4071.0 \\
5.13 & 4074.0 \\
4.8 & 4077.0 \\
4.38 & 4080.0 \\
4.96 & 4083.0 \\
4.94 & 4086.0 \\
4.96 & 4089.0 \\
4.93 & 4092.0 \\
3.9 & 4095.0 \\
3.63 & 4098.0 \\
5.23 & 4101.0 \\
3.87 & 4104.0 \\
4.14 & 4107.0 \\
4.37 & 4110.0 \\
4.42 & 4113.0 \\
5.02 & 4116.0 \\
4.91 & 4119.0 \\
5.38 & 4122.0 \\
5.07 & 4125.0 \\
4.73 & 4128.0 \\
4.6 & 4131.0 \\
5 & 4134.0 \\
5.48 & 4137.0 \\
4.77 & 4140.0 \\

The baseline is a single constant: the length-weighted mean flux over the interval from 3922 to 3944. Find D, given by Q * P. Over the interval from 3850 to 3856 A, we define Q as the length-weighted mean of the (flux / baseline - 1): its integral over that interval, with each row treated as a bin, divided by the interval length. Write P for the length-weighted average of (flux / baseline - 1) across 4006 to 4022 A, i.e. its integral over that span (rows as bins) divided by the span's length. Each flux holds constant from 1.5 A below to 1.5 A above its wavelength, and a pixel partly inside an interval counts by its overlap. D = 0.0003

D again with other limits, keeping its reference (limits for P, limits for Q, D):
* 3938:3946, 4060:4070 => 0.0032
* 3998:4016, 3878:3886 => -0.0067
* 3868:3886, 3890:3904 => 0.0049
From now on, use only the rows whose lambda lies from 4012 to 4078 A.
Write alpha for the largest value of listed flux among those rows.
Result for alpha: 6.1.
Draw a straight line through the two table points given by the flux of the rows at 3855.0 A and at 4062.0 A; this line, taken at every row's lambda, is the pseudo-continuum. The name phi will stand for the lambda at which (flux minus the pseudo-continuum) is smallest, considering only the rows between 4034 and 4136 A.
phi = 4098.0 A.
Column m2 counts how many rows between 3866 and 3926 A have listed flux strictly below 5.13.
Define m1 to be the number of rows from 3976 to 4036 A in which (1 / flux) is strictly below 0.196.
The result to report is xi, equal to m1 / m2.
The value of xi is 1.18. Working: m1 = 13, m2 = 11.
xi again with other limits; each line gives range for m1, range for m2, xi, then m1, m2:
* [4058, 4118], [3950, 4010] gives 0.40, 6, 15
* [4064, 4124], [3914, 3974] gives 0.46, 6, 13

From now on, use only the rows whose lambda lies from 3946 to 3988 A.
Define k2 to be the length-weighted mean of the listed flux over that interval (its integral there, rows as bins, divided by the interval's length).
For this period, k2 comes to 4.4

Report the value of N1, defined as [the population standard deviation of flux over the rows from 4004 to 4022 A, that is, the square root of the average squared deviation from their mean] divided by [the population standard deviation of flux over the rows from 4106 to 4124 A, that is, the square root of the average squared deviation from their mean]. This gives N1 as 0.58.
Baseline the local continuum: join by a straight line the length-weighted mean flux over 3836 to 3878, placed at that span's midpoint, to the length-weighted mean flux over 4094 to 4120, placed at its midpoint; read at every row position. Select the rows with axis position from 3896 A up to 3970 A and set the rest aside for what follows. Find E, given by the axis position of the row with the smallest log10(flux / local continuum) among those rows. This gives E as 3966.0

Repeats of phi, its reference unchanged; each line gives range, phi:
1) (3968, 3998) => 3975.0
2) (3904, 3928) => 3921.0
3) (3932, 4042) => 3966.0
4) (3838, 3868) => 3840.0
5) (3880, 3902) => 3894.0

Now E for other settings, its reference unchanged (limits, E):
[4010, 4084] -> 4080.0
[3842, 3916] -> 3894.0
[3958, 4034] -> 3966.0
